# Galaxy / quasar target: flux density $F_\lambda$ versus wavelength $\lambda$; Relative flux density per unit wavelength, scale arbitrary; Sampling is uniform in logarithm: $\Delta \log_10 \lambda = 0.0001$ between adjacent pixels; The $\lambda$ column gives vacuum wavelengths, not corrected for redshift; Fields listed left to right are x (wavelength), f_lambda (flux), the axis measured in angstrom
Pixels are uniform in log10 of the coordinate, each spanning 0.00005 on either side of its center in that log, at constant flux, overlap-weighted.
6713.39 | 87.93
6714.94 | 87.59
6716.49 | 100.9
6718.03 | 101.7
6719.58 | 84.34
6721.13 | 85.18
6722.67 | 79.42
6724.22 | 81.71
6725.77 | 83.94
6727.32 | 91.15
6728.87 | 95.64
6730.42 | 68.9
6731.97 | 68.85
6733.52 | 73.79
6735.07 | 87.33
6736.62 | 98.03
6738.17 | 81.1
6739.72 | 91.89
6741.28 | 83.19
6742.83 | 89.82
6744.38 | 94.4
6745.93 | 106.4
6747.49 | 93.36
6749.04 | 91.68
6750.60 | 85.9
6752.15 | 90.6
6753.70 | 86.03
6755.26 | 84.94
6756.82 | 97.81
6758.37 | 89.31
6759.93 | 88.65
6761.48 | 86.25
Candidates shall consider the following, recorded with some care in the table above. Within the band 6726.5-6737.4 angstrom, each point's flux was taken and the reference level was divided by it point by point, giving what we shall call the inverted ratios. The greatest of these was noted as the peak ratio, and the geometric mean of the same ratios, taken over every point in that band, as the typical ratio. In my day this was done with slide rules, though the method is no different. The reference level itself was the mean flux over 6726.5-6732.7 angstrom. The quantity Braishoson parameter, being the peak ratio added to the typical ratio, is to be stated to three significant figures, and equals 2.16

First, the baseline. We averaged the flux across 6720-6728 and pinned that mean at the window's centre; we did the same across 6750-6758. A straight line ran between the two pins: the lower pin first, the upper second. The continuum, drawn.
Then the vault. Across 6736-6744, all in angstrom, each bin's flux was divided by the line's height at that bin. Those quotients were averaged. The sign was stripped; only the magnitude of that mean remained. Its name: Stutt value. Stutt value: 1.02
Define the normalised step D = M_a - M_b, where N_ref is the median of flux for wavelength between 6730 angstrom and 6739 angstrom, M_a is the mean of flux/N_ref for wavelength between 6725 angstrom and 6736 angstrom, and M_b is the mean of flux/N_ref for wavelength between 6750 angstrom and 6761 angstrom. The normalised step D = -0.10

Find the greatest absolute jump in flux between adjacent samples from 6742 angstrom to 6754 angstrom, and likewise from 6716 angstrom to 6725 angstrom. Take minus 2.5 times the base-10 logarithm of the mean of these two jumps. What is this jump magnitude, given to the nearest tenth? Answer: -3.0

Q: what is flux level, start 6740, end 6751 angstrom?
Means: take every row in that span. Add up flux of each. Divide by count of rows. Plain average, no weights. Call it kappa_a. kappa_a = 92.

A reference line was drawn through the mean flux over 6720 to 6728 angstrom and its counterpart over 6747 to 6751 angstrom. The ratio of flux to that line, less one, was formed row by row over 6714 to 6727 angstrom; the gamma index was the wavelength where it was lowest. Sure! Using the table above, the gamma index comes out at 6722.67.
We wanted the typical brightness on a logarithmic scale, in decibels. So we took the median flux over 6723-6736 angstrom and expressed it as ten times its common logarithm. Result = 19.2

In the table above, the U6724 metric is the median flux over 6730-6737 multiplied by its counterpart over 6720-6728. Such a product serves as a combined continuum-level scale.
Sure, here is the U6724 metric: 6194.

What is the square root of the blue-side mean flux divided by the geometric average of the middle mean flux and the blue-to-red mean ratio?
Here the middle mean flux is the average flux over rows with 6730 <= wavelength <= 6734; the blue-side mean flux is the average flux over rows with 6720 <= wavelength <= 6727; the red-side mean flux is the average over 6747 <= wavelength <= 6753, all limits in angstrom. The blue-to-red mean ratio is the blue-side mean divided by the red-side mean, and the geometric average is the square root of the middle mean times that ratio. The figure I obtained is 3.21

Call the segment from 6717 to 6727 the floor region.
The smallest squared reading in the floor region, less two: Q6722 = 6306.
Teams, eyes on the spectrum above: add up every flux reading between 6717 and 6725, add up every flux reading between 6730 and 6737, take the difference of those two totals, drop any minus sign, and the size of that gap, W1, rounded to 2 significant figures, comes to 35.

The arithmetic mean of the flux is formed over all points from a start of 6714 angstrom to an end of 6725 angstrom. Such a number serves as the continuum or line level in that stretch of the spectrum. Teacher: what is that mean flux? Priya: 89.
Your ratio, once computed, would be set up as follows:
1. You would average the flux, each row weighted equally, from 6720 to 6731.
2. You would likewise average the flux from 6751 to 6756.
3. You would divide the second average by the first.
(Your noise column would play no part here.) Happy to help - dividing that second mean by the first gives 1.04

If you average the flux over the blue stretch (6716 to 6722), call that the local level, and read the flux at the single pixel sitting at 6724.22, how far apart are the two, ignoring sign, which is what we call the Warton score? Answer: 11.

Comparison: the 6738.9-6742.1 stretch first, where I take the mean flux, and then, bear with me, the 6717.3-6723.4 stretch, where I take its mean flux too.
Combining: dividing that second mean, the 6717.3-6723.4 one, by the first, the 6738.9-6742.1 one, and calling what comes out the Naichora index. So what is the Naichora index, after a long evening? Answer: 1.00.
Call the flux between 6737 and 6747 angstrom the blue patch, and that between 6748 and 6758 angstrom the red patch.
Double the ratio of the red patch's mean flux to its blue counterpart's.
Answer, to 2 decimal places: 1.96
